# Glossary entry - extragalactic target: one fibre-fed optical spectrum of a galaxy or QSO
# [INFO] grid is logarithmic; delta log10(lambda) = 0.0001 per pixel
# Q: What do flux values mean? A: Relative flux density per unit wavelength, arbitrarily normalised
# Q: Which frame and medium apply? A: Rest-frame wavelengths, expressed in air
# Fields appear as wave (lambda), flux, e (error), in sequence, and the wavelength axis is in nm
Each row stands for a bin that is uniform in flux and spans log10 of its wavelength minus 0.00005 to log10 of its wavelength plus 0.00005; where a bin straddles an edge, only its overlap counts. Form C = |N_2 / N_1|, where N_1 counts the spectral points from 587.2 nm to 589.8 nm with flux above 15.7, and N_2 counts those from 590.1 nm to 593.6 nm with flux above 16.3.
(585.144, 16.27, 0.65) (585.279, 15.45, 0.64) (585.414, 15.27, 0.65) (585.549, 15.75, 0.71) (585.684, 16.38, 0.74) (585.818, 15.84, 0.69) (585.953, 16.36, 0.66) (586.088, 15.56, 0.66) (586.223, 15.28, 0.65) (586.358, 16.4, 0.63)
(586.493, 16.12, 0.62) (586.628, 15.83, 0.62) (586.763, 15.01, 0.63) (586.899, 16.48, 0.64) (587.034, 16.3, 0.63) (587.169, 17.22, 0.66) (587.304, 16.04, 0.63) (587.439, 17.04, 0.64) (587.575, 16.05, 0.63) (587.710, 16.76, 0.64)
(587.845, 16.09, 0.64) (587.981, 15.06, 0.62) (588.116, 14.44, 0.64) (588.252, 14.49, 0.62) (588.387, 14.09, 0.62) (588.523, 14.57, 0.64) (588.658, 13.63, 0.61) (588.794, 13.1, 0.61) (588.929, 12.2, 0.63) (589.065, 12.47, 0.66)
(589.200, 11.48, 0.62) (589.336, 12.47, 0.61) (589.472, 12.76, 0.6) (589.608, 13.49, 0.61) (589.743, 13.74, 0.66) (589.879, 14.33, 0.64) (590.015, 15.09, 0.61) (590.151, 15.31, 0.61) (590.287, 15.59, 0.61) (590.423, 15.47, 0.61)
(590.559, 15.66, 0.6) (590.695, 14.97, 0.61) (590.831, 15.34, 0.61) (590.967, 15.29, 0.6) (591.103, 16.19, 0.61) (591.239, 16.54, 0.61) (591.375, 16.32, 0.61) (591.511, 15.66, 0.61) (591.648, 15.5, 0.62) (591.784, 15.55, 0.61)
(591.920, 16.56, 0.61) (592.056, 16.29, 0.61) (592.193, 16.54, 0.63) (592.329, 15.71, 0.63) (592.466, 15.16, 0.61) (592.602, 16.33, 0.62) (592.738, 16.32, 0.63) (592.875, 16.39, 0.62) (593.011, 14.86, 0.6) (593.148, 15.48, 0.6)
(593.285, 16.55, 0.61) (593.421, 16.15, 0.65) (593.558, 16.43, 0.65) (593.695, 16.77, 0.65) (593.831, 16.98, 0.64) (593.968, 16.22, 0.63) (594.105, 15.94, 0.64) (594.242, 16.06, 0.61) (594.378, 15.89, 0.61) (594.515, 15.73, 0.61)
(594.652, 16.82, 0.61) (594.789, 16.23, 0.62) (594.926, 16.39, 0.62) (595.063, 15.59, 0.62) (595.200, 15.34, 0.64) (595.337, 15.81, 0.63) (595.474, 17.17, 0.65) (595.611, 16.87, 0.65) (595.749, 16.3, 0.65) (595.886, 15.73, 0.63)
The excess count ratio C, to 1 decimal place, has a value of 1.8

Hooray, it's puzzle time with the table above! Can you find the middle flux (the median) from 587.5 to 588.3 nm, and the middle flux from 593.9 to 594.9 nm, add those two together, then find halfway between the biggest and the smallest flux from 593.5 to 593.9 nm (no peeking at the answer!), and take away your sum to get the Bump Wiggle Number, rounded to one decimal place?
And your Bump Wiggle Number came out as -14.9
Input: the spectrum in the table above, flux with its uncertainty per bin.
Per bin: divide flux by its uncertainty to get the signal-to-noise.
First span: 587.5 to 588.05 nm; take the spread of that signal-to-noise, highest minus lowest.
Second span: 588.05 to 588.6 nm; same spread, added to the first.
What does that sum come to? 2.7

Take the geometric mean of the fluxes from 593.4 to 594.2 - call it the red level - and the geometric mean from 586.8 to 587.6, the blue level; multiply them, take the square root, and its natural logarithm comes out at 2.80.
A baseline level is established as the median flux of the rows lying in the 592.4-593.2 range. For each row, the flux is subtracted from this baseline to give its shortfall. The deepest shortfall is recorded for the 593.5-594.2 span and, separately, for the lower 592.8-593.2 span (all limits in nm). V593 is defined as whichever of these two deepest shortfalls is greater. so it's 1.0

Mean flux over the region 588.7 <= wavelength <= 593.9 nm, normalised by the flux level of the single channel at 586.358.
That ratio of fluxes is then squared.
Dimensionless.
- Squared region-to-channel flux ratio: 0.86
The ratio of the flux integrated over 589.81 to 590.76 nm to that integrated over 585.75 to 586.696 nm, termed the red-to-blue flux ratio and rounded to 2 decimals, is 0.96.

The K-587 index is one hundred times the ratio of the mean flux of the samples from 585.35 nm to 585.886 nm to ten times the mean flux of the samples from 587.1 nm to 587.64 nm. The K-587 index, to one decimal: 9.5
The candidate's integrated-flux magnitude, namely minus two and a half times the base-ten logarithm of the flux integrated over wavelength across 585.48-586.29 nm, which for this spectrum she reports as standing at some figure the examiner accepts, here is -2.77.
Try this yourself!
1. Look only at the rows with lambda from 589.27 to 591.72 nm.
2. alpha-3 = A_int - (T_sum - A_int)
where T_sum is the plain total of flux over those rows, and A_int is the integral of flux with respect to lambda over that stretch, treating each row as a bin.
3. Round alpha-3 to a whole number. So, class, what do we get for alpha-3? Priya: -196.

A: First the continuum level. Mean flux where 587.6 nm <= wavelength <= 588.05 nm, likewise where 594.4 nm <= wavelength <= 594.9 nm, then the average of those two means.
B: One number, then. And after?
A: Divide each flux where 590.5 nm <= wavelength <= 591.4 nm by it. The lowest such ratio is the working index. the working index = 0.93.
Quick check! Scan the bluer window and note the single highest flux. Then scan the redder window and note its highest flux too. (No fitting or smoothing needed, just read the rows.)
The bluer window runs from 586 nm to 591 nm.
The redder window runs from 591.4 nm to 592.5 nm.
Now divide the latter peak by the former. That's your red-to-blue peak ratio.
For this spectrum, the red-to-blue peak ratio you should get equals 0.96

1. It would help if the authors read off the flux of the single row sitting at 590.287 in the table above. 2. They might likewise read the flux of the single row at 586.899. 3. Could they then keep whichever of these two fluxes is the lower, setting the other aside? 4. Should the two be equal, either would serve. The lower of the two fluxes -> 15.6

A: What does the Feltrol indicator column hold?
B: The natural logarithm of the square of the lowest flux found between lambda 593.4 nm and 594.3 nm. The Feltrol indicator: 5.54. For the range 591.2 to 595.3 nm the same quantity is 5.40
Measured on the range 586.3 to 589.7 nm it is 4.88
